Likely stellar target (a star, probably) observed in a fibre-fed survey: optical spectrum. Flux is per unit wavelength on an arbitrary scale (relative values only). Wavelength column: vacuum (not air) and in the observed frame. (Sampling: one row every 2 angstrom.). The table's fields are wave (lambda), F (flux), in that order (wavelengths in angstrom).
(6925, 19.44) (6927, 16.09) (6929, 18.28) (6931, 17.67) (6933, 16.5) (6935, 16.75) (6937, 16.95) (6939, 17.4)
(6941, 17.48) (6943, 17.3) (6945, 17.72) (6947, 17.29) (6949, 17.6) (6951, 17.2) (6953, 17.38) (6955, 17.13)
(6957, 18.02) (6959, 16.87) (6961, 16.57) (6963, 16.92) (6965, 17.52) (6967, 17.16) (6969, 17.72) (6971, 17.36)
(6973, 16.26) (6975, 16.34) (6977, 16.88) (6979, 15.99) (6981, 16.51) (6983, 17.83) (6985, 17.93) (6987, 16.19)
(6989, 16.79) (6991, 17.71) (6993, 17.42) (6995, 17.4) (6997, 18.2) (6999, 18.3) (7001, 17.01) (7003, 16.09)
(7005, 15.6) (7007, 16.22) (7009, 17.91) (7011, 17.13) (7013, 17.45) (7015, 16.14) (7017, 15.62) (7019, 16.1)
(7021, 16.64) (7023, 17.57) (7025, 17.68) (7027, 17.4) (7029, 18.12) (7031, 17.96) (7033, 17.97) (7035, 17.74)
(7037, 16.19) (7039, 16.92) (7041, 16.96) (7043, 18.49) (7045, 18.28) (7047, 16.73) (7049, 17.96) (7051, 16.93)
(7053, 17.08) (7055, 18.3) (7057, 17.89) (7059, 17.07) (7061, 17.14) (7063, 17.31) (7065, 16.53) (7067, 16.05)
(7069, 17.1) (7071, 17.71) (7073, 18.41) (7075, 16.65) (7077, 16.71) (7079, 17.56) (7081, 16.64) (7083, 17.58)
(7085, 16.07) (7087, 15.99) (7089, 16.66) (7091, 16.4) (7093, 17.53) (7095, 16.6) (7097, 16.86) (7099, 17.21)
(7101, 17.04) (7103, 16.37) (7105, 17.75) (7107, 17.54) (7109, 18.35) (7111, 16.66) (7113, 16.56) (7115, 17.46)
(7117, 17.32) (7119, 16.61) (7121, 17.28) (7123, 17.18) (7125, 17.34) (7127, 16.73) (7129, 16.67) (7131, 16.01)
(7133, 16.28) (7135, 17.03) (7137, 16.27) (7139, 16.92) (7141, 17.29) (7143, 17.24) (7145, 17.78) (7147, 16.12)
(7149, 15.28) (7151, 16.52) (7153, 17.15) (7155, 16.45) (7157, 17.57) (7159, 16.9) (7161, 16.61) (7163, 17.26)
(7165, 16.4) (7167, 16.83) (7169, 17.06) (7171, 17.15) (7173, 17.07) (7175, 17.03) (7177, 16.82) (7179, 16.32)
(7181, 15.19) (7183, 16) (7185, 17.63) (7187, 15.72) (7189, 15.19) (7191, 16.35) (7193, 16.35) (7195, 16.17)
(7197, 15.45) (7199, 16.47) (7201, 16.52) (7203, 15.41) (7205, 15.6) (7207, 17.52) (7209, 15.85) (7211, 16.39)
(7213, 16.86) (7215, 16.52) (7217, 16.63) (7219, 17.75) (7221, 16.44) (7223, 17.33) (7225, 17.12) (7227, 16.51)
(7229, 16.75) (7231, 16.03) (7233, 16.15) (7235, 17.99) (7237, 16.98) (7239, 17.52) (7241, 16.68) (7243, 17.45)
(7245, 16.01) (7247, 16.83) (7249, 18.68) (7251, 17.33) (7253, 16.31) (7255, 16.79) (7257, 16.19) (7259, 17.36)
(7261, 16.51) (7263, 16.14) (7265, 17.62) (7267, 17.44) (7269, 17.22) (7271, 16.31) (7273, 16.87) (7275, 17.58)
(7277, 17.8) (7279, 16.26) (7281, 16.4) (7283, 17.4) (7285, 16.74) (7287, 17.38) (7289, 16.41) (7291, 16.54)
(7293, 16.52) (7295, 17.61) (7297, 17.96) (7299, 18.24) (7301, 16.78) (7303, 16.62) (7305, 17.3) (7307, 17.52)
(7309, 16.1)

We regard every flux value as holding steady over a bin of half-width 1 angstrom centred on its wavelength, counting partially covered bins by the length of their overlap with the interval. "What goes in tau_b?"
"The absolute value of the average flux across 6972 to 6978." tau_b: 16.5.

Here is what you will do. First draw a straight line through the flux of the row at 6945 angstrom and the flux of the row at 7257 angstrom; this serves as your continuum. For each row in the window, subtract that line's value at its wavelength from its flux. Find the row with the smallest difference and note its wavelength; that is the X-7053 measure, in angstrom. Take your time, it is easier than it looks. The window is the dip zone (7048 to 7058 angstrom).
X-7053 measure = 7051 angstrom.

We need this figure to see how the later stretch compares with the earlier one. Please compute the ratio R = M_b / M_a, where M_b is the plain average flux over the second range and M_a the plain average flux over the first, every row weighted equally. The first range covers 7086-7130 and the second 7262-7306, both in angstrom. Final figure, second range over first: 1.00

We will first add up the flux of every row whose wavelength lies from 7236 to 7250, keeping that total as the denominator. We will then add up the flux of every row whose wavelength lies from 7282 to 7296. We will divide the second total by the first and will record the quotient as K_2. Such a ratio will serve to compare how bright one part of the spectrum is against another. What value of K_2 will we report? 0.99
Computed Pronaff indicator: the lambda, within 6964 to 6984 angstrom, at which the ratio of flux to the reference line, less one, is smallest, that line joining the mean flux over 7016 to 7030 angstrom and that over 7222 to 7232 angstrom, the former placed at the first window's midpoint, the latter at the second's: 6979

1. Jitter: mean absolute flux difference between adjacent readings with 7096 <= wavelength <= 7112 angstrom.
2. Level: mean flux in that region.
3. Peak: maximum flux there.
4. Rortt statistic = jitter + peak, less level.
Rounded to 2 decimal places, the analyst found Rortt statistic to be 1.88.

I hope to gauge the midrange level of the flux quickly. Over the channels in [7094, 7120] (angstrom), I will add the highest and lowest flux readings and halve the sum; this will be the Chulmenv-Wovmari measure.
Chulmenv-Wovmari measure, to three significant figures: 17.4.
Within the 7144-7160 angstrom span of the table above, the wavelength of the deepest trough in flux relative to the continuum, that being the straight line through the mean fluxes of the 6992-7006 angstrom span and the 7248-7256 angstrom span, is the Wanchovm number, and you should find 7149 angstrom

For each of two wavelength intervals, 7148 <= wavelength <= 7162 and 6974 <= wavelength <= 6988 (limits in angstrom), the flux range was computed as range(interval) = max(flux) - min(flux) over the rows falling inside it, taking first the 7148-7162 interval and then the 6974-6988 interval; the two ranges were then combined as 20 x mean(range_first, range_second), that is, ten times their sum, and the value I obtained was 42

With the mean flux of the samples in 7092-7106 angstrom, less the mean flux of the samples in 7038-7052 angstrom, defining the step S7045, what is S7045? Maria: -0.42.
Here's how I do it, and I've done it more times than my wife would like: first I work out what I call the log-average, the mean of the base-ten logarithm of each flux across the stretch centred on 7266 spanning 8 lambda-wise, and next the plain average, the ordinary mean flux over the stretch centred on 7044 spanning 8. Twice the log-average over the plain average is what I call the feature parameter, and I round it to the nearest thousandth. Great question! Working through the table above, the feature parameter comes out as 0.140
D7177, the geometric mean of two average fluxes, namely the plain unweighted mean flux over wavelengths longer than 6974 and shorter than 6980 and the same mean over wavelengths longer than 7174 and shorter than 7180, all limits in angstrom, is 16.6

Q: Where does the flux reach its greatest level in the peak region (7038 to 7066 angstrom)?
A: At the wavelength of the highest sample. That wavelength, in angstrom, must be 7043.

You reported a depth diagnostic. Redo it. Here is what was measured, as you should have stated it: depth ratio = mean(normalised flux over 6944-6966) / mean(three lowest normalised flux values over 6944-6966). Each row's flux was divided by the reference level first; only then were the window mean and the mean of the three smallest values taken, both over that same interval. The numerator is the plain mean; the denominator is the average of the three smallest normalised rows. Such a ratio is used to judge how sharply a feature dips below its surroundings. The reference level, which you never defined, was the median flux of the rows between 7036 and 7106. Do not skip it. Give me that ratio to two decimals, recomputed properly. 1.03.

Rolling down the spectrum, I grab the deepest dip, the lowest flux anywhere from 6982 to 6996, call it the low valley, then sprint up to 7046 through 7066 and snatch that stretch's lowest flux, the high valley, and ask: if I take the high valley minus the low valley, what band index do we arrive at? 0.34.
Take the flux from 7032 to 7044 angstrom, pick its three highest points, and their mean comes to 18.1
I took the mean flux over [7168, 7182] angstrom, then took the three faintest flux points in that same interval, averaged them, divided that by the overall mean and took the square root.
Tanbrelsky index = 0.983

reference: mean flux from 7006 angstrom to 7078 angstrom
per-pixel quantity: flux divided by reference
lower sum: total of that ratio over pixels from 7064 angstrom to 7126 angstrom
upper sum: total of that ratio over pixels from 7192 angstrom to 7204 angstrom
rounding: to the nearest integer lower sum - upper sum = 25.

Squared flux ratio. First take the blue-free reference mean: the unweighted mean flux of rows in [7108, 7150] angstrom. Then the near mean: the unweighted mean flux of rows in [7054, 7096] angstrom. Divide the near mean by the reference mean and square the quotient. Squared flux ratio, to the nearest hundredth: 1.02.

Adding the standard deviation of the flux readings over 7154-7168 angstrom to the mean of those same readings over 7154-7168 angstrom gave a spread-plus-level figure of 17.3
